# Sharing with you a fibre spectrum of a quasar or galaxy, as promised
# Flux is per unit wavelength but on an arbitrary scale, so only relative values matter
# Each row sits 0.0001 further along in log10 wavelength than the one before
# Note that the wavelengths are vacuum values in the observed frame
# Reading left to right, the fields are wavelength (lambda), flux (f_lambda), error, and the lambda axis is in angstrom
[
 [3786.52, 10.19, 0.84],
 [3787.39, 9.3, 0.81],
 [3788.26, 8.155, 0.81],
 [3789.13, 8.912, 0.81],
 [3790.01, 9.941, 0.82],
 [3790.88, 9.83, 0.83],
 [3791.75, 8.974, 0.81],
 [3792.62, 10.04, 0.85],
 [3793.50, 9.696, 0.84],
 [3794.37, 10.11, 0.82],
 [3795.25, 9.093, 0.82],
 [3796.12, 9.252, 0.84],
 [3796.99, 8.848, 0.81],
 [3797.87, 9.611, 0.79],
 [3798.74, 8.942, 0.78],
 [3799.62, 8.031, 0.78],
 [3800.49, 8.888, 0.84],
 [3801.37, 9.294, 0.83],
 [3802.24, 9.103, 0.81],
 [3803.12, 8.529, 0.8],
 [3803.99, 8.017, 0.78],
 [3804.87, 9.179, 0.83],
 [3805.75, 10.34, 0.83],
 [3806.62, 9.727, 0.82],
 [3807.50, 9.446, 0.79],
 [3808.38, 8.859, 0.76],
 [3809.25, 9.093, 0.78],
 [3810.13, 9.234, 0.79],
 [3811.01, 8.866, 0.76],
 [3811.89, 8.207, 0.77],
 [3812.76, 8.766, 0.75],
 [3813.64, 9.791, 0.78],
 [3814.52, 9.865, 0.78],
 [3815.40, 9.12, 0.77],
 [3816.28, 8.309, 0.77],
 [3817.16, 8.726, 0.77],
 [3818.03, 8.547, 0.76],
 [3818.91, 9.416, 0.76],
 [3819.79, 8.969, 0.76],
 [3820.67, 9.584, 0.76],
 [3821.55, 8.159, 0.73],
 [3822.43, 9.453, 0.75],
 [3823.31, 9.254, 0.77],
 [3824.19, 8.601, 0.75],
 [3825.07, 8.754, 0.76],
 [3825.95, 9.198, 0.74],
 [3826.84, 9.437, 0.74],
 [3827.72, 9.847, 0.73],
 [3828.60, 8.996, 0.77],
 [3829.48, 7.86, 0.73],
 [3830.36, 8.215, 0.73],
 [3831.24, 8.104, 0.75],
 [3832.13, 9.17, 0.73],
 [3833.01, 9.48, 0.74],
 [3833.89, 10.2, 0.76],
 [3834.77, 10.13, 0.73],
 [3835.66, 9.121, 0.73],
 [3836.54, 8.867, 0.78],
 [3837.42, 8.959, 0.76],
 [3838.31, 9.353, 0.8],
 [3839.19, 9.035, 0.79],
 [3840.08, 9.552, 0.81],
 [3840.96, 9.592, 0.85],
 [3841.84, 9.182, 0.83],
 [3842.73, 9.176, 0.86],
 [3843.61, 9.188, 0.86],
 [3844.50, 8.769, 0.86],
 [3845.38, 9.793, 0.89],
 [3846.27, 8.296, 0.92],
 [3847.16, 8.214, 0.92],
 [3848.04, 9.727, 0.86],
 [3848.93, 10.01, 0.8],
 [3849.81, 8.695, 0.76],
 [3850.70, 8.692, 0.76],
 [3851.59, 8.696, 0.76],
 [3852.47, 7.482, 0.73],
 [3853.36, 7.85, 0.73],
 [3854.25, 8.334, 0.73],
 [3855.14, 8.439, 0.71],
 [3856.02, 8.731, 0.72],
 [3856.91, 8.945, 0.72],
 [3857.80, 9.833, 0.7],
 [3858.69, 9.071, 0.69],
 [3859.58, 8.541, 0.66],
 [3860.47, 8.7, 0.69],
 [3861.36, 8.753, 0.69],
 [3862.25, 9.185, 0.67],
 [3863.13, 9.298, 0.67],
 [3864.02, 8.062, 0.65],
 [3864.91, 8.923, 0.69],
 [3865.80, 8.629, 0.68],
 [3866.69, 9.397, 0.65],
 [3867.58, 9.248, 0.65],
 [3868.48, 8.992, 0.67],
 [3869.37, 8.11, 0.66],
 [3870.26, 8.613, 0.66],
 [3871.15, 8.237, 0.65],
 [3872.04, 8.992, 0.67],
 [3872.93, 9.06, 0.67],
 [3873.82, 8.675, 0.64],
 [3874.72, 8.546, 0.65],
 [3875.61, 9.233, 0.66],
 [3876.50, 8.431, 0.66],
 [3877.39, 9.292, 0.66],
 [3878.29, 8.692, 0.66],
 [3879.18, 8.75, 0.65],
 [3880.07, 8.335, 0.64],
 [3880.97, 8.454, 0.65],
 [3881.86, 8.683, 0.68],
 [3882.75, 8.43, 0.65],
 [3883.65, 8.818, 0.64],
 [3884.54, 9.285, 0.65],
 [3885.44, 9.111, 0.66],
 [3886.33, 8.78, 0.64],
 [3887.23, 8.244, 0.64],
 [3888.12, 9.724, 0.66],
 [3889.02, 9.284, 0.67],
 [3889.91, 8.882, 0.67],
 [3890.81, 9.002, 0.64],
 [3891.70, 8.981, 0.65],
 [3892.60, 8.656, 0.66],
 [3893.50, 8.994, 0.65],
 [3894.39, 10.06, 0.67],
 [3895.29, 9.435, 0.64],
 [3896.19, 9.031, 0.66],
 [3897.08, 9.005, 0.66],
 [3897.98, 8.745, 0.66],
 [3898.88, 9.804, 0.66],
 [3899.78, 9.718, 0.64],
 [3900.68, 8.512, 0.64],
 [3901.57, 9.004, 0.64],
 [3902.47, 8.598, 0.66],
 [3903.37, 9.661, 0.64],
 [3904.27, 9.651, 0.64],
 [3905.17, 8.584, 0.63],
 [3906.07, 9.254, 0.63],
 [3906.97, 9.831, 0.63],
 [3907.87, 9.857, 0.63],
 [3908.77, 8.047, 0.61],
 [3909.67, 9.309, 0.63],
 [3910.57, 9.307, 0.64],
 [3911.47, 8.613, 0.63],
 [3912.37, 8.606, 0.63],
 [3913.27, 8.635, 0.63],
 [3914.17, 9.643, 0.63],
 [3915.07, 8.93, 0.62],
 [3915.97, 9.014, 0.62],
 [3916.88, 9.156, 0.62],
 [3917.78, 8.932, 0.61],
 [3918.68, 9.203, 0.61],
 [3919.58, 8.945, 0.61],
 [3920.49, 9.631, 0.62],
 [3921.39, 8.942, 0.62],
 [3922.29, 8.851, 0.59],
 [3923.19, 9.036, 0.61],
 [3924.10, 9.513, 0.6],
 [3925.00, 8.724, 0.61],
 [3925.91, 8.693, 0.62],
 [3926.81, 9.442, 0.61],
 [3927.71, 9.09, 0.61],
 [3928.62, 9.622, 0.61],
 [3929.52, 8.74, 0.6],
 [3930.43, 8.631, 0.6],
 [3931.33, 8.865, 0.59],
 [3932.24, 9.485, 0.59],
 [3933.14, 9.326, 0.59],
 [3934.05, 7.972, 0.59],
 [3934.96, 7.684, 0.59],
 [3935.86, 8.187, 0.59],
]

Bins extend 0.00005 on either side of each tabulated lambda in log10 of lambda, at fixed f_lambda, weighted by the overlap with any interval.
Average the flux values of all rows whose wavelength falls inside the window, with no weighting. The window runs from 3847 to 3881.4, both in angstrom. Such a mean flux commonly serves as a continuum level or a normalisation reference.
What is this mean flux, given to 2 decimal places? 8.77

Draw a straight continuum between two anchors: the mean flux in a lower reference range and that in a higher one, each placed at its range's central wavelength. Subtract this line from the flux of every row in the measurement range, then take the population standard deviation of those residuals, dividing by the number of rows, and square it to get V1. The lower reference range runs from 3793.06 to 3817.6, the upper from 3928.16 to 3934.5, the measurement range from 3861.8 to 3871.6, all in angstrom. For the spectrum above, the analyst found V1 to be 0.22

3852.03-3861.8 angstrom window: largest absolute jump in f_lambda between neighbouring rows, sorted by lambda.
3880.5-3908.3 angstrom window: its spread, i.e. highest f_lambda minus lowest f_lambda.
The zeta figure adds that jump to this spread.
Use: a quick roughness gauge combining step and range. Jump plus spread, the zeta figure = 2.70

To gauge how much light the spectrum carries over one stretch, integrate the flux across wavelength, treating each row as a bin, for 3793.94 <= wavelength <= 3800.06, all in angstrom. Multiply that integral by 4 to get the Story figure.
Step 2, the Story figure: 223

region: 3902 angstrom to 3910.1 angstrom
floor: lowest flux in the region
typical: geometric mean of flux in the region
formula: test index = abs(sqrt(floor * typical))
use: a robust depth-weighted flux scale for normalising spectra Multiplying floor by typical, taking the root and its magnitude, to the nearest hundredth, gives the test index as 8.59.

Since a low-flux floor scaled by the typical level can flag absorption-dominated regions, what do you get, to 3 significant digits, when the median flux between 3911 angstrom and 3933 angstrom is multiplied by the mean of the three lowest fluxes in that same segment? 77.1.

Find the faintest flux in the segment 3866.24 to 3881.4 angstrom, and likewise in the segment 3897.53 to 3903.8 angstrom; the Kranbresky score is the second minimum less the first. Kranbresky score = 0.4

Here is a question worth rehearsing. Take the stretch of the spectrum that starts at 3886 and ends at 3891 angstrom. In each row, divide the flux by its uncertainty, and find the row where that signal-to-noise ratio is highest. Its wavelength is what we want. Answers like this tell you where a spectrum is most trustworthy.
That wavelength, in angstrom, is 3888.12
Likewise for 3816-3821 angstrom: 3820.67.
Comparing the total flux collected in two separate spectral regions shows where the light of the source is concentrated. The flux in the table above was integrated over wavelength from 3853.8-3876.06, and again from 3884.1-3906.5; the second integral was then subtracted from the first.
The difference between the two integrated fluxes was -8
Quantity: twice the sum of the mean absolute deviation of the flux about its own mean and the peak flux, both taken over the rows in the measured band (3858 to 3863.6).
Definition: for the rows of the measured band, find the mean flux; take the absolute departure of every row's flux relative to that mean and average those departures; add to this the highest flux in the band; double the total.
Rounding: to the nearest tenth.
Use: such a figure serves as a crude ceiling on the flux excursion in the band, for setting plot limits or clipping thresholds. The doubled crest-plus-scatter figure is 19.1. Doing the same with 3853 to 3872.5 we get 20.4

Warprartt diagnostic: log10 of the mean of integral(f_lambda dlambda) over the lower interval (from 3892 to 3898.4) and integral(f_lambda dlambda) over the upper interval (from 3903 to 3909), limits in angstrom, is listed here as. 1.76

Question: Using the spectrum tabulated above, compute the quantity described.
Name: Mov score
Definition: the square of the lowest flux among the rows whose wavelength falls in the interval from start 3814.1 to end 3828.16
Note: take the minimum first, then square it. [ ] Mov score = 67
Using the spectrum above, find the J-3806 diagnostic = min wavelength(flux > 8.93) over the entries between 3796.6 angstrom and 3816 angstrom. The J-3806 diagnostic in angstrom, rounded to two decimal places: 3797.87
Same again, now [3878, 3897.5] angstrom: 3884.54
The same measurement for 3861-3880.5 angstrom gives 3862.25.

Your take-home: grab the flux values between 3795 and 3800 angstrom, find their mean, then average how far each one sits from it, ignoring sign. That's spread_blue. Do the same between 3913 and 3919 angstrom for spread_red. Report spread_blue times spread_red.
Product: 0.080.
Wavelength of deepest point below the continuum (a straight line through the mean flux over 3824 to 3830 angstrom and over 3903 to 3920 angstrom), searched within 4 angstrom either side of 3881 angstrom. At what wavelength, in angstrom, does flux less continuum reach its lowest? 3880.07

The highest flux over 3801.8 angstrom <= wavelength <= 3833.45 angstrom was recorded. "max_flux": 10.34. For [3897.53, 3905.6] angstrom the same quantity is 9.804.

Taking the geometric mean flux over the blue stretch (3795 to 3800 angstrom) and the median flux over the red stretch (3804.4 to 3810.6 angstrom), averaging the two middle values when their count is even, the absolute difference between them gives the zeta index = 0.3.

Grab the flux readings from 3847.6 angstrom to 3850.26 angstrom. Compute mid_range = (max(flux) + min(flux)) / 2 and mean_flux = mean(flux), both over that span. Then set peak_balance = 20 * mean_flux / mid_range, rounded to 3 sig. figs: 20.3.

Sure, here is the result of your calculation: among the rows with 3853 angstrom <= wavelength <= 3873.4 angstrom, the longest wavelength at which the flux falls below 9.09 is 3872.93 angstrom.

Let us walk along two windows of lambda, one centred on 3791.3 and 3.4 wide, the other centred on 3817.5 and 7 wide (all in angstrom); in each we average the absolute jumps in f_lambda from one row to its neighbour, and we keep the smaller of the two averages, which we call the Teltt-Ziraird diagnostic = 0.58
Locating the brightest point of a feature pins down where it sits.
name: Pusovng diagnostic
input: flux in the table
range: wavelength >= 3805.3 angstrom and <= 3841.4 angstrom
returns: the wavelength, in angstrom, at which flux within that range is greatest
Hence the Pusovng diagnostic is 3805.75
